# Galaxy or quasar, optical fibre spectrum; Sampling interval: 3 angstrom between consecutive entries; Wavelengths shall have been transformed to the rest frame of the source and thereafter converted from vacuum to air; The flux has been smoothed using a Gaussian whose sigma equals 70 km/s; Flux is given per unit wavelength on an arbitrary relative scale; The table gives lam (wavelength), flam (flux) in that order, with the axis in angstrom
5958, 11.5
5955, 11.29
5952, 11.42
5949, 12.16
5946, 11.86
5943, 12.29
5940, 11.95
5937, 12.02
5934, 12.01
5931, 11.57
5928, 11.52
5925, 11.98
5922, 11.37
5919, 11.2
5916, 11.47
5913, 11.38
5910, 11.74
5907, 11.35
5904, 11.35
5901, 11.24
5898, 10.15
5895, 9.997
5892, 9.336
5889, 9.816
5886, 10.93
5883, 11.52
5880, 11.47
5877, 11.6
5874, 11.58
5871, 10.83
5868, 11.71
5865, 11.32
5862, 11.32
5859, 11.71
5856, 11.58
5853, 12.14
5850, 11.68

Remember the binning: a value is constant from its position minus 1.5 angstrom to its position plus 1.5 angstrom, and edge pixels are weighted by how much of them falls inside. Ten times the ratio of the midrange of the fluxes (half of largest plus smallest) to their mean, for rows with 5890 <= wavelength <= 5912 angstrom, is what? 9.8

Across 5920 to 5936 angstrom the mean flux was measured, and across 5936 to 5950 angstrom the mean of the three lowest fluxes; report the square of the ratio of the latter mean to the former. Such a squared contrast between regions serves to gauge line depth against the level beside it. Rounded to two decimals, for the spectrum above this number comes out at 1.04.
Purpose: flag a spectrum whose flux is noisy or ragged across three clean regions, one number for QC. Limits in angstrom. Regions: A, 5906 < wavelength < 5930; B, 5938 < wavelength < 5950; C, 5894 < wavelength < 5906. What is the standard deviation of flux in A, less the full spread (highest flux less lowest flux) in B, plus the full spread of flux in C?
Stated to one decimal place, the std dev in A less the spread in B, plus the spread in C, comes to 1.2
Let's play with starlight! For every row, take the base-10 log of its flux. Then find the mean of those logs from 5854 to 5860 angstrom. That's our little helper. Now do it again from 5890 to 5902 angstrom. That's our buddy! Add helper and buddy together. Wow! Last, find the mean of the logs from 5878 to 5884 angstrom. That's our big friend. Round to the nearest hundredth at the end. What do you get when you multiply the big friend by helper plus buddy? 2.20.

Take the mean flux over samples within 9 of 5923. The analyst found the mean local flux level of 11.5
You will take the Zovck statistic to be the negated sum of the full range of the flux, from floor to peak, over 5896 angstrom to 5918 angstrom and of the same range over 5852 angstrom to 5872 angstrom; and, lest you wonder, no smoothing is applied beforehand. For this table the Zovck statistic -2.90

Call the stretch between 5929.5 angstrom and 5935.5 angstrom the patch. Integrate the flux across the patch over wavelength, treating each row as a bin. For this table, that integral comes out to 70.7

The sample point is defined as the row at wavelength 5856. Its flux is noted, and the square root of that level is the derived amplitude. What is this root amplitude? 3.403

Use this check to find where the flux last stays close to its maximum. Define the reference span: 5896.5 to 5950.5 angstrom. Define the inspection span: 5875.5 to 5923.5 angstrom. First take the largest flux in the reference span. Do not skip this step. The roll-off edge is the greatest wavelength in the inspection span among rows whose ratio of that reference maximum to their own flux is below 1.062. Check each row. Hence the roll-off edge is 5910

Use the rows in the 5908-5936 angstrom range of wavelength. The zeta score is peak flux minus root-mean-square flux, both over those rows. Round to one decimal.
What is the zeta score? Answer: 0.4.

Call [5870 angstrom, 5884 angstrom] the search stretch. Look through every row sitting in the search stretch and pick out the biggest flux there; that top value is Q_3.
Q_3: 11.6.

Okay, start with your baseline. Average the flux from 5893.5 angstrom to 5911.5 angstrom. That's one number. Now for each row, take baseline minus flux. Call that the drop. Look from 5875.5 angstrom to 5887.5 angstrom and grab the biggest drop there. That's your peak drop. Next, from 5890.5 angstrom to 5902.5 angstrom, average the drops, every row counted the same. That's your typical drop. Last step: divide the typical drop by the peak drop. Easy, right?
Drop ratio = 19.2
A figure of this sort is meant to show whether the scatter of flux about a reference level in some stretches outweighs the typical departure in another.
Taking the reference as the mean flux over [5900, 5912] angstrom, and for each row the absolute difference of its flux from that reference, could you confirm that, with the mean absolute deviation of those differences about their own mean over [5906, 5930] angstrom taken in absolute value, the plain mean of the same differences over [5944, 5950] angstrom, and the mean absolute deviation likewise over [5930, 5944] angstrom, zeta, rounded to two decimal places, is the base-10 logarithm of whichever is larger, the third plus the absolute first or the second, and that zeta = -0.23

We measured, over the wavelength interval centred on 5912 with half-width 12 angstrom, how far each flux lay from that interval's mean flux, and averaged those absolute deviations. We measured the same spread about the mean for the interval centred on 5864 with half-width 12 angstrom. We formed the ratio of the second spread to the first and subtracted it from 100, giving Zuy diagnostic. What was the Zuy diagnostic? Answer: 97.5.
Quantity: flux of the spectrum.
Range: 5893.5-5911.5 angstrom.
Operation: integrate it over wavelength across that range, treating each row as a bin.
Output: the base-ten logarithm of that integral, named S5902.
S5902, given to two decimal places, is 2.30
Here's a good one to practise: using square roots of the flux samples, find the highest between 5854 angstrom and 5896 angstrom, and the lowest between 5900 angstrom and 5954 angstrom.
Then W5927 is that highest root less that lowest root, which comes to 0.075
